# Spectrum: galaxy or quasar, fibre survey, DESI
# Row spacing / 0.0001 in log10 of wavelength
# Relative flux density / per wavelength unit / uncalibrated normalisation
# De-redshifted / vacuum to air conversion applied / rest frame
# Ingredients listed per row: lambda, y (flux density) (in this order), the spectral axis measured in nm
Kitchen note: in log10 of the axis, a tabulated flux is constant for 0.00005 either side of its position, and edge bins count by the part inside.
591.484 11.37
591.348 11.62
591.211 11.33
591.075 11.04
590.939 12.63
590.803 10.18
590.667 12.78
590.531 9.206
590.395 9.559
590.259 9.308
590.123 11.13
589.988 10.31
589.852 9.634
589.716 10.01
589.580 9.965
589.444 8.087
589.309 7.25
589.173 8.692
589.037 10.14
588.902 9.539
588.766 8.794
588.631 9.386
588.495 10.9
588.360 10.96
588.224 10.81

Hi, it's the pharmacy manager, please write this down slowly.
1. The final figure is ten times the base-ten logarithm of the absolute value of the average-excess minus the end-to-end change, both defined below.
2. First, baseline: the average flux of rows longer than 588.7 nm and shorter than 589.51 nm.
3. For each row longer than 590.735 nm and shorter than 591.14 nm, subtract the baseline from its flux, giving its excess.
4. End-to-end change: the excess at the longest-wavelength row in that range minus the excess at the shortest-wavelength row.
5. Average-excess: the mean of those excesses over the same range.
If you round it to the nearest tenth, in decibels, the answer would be 2.2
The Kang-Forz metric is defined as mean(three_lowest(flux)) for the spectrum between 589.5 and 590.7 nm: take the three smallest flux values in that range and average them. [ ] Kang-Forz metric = 9.4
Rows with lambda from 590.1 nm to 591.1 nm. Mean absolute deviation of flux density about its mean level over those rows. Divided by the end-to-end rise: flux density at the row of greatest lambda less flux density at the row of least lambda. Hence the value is -13.0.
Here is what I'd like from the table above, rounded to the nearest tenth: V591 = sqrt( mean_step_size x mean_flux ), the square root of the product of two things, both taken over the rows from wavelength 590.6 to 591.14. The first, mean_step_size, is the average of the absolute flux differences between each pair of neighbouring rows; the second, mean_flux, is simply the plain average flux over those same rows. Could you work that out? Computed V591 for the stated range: 5.1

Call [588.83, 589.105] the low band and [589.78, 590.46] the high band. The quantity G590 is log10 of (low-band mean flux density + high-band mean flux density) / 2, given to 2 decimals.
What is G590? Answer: 1.00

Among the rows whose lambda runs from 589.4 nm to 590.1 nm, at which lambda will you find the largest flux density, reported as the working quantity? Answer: 589.988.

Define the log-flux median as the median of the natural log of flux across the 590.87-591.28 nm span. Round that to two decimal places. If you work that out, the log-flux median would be 2.43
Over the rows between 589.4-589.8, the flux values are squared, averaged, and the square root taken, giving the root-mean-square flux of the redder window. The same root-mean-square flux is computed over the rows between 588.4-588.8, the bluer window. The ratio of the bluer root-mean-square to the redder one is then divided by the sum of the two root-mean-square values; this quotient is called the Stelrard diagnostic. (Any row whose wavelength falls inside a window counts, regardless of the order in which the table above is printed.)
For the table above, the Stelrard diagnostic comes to 0.054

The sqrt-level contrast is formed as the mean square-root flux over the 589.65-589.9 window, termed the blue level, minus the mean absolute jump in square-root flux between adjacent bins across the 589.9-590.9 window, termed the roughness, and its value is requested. 2.89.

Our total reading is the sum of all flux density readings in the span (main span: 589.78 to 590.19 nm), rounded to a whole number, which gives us 31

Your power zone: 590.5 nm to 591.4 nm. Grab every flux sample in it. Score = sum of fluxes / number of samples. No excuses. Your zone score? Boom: 11.3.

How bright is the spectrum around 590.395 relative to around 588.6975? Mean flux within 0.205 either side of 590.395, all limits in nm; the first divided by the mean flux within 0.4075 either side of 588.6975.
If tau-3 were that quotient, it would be 0.94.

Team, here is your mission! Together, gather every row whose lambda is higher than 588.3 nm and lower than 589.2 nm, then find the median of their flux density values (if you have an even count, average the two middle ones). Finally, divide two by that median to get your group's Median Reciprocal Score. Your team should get 0.210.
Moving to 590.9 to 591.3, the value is 0.177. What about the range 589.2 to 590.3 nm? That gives 0.204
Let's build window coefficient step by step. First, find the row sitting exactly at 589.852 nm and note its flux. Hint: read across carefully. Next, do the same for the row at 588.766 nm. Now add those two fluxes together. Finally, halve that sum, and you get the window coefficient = 9.2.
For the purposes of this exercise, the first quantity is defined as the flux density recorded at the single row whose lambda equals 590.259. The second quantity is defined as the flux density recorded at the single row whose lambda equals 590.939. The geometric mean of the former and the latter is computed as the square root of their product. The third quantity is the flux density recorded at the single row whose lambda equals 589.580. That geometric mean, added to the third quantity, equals 20.8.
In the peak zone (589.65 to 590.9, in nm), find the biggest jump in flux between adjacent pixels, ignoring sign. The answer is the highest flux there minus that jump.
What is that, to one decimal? 9.2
